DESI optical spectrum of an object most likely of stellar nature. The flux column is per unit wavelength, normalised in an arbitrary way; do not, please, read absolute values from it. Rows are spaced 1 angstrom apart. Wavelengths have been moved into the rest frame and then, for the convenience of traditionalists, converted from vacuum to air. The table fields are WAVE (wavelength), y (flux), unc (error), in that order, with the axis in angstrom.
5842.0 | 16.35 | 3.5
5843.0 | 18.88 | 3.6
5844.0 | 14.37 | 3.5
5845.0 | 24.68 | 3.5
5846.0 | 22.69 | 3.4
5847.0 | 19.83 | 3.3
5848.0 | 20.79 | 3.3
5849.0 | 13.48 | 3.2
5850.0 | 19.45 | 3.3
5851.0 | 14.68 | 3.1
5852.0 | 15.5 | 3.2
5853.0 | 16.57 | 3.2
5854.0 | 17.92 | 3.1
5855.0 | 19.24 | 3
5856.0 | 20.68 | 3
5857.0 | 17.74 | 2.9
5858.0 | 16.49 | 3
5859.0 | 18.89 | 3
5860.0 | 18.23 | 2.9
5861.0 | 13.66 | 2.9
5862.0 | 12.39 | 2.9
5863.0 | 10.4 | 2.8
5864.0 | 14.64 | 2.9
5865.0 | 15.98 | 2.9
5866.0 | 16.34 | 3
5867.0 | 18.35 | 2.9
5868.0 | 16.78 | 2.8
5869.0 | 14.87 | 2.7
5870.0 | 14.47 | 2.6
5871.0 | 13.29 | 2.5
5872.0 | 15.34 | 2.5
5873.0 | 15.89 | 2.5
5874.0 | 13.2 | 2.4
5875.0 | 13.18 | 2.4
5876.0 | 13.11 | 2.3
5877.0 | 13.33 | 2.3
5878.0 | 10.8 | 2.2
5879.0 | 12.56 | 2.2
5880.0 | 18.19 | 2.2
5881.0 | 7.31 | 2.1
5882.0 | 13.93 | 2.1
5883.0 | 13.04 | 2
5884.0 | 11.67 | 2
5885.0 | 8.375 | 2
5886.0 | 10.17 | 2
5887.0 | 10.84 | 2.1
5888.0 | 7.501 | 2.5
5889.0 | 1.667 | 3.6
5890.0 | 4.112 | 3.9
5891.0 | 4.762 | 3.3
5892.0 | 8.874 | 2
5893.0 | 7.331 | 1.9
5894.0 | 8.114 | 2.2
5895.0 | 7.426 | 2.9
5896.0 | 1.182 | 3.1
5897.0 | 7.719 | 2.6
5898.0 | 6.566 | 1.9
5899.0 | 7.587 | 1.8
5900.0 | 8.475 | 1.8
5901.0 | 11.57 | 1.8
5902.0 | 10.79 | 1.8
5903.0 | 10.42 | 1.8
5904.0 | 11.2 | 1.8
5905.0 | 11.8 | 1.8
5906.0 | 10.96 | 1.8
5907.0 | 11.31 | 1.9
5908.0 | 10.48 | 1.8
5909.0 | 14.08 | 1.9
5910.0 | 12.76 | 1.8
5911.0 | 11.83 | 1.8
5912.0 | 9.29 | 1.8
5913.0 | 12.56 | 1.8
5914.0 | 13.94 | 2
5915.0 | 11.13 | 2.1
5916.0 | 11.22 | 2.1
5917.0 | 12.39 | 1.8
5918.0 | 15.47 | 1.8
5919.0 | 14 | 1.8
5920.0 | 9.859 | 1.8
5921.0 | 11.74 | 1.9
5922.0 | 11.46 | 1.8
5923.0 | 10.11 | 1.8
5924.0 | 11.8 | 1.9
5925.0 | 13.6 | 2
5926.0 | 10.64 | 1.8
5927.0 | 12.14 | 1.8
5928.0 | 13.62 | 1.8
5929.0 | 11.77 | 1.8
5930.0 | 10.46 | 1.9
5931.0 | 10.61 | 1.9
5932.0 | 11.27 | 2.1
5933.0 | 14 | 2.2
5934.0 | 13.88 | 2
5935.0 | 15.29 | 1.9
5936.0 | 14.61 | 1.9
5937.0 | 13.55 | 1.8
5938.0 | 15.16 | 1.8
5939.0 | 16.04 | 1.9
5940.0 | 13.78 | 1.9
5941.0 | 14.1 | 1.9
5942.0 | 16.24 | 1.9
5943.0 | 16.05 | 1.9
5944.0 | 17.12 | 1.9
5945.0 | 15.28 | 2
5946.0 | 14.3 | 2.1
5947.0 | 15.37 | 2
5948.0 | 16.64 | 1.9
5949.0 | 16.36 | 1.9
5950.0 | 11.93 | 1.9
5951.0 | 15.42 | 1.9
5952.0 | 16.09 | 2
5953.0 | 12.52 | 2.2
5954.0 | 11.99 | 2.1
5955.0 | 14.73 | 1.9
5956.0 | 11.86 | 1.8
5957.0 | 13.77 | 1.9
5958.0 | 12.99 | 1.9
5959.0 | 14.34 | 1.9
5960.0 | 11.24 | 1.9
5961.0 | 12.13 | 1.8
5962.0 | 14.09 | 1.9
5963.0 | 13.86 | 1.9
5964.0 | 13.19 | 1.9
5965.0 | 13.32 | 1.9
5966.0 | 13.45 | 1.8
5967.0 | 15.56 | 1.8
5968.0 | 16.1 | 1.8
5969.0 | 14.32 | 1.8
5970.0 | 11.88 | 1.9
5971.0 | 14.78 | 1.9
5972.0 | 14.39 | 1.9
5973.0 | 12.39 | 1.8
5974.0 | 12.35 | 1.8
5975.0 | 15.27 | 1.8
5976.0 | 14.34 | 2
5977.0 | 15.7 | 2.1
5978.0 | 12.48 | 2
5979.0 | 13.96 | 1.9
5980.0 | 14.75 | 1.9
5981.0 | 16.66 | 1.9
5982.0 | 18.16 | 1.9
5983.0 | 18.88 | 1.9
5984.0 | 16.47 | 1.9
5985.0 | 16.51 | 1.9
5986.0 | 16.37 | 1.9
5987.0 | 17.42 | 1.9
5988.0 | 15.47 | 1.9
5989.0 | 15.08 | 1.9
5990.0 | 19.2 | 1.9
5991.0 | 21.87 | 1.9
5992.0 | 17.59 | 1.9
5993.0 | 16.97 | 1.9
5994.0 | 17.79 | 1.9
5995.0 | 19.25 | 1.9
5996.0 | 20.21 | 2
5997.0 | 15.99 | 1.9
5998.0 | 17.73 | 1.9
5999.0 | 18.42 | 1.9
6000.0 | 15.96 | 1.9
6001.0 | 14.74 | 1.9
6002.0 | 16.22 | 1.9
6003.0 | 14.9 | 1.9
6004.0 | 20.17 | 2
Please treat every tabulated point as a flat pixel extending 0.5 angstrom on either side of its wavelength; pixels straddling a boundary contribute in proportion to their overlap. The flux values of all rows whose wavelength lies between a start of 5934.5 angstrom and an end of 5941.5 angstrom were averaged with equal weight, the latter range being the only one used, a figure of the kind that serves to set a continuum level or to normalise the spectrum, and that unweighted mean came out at 15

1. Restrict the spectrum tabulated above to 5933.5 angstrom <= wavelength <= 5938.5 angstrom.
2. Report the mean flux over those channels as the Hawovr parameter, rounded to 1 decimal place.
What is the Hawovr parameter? 14.5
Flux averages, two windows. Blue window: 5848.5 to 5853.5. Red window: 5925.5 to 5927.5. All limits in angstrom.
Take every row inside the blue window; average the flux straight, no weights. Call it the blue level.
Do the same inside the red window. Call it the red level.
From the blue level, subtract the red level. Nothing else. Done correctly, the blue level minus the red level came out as 4.5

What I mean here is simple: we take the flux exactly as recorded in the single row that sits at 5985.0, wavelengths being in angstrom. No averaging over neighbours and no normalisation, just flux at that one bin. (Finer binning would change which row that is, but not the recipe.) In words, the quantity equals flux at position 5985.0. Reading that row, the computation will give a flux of 16.51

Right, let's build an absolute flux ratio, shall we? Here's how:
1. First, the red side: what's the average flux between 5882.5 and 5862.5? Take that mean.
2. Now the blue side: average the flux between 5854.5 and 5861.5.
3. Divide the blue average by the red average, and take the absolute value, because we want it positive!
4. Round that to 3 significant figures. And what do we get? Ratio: 1.27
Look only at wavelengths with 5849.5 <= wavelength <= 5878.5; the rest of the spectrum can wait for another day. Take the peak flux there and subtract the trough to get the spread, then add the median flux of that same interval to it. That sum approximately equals 25.8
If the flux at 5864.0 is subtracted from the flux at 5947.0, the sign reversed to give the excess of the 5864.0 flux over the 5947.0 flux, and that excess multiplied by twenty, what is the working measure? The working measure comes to -15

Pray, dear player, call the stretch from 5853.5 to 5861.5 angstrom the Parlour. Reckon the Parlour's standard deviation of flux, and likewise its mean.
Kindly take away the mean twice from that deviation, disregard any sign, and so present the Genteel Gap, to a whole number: 34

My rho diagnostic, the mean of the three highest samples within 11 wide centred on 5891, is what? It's 10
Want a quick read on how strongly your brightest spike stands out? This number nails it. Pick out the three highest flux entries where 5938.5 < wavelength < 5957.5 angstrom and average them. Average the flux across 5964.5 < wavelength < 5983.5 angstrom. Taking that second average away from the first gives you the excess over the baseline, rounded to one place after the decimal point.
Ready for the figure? 2.0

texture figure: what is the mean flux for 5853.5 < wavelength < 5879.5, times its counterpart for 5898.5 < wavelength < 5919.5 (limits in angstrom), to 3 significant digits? 177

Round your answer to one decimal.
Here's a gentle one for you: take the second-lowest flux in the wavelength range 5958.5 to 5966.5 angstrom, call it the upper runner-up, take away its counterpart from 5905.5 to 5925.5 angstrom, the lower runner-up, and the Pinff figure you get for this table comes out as 2.3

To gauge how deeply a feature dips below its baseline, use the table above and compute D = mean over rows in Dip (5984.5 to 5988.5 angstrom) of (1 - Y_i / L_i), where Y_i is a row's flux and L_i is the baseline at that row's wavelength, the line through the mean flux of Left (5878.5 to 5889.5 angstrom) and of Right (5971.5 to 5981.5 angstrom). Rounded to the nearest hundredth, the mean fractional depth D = -0.12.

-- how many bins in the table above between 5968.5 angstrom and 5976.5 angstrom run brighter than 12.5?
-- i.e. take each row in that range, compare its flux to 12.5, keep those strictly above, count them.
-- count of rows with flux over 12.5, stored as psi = 5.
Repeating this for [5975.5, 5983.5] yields 7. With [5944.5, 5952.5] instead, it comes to 7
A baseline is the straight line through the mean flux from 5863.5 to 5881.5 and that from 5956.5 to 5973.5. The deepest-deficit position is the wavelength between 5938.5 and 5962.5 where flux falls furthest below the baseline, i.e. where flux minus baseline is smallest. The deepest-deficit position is 5960.0 angstrom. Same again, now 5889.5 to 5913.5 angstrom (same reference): 5896.0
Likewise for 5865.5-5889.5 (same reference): 5889.0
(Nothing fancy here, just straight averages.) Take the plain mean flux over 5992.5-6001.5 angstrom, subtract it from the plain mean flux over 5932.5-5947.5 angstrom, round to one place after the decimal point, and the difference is -2.5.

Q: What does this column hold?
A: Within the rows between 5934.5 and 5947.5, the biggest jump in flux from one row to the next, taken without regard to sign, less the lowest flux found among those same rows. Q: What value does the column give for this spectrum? -11.3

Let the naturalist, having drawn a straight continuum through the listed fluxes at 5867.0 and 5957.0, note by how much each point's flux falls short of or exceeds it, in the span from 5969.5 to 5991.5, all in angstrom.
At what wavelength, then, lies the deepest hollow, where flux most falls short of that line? 5970.0 angstrom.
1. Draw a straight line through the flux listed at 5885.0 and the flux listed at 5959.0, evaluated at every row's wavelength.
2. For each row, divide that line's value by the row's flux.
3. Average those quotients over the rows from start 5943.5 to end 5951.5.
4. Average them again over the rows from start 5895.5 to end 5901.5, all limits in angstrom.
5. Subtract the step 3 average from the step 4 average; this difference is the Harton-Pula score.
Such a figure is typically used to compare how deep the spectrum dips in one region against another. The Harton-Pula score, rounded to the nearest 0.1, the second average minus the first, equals 1.4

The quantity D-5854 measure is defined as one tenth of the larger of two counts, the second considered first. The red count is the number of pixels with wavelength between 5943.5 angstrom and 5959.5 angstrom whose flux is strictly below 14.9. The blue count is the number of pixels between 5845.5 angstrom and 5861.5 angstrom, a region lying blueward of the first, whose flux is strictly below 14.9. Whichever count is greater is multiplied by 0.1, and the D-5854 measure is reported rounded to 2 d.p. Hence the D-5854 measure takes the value 0.90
